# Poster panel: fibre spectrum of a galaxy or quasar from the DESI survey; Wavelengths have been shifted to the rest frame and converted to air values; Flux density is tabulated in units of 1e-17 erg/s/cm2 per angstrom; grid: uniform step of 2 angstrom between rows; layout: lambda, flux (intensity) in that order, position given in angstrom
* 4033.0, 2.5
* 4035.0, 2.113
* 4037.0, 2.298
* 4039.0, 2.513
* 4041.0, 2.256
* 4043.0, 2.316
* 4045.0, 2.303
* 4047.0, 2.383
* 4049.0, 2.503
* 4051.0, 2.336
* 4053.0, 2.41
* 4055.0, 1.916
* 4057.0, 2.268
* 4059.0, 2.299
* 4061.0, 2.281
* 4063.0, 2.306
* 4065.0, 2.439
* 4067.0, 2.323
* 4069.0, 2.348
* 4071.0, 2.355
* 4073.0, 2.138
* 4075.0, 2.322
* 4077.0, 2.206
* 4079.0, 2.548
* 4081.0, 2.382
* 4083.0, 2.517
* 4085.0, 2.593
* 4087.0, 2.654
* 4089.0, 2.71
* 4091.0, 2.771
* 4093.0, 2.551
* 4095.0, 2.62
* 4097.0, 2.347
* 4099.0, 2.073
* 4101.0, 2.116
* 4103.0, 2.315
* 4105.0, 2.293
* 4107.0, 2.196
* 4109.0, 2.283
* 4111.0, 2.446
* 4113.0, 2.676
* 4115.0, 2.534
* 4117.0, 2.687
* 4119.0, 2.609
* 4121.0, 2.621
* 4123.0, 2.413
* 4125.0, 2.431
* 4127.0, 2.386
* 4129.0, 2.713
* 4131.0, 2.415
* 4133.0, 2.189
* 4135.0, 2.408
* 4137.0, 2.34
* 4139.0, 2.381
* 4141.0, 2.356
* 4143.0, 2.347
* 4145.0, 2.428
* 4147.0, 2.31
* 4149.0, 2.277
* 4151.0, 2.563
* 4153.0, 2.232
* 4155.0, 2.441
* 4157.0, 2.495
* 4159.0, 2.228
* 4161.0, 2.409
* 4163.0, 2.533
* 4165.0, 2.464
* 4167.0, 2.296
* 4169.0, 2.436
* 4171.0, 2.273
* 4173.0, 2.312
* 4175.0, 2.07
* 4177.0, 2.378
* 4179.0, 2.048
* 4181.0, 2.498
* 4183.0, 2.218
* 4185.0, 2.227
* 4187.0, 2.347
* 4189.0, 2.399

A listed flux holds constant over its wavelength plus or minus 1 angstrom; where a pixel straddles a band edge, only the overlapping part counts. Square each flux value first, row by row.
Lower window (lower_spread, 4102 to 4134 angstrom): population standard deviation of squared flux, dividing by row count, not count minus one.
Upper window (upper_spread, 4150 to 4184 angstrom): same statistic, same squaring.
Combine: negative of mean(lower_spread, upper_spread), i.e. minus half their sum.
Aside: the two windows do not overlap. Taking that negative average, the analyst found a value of -0.758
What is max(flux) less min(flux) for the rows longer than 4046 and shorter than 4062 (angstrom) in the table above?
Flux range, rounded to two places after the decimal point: 0.59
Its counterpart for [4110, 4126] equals 0.27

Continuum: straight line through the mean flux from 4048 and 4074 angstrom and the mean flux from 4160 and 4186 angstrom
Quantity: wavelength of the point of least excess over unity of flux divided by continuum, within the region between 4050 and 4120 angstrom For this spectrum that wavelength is 4055.0 angstrom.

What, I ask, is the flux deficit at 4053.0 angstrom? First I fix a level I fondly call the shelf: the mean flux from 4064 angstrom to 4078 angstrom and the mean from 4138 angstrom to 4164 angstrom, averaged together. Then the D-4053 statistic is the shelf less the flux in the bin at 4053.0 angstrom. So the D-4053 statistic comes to -0.1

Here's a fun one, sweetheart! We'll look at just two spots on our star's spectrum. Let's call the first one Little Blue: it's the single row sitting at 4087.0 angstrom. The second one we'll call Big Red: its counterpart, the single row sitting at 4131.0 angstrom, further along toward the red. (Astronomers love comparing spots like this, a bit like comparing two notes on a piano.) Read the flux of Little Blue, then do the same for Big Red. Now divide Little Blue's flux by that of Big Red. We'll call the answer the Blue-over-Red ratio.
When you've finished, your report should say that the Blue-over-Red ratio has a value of 1.10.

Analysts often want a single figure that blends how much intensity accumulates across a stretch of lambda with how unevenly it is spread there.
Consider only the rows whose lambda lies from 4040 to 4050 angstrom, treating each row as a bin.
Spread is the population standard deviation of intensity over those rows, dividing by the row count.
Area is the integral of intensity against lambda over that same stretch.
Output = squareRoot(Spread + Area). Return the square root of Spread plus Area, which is 4.86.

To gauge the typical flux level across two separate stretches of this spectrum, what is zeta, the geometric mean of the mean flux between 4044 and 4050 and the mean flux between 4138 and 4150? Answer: 2.373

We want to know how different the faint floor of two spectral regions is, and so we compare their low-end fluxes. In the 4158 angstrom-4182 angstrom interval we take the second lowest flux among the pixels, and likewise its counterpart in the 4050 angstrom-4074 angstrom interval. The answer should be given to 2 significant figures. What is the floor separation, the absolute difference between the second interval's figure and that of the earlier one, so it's 0.068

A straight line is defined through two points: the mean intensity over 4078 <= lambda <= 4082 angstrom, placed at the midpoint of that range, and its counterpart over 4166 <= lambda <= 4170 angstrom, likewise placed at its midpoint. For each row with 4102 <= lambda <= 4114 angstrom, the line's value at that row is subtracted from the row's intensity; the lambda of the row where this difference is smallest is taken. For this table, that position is 4107.0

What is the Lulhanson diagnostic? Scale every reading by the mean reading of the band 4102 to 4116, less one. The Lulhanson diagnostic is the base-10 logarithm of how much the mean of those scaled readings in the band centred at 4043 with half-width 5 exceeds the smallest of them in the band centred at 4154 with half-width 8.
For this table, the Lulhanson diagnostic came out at -1.28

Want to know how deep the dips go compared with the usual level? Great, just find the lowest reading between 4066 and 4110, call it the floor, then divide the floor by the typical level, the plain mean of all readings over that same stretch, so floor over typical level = 0.866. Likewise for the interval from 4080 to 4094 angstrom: 0.917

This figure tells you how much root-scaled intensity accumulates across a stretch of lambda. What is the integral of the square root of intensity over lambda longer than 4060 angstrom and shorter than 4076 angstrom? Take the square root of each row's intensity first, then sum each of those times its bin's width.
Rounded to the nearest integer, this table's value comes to 24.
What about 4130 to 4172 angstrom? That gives 65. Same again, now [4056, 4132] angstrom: 118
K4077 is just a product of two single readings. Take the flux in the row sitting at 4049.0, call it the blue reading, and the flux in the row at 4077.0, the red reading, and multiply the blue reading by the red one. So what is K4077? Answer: 5.52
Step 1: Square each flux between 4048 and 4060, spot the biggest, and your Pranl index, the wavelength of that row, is 4049.0 angstrom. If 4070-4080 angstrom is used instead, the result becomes 4079.0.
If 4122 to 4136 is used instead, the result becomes 4129.0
